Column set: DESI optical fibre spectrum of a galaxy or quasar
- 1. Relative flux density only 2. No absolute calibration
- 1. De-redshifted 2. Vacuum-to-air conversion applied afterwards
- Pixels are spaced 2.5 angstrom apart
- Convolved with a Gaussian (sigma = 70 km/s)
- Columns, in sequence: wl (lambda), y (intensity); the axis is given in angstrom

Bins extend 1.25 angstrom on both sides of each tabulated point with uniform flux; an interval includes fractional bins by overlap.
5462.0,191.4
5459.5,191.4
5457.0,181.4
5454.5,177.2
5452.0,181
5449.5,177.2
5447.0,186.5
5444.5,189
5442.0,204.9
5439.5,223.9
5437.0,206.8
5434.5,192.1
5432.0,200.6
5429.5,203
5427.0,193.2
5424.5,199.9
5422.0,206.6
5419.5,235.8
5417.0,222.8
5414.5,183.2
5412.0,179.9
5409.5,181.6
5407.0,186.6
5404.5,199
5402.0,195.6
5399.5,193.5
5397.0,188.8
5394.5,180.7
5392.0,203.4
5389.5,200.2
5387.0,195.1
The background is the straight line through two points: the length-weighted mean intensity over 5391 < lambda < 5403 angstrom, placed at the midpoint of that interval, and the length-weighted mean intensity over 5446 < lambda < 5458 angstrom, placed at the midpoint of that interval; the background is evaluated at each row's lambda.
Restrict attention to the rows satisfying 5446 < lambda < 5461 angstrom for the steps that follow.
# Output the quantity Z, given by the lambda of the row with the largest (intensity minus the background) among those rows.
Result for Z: 5459.5 angstrom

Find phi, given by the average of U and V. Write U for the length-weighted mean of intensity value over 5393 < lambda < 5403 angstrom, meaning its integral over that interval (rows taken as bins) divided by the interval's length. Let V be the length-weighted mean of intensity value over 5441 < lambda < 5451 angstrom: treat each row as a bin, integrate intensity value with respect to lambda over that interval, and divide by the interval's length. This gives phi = 189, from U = 190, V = 189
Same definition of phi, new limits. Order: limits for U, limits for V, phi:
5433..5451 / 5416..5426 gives 206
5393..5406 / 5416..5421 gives 210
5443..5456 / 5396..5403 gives 188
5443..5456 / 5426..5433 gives 191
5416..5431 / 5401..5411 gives 200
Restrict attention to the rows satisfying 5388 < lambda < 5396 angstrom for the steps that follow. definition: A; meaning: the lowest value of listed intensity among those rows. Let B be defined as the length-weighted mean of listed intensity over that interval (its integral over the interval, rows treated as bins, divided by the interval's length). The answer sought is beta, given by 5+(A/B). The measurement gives 5.93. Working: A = 180.7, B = 195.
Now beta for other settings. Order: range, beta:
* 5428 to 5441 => 5.94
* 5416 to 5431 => 5.92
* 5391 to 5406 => 5.94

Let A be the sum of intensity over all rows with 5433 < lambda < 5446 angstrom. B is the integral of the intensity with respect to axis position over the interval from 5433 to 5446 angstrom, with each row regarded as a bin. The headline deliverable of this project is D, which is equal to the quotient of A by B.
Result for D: 0.385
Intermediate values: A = 1017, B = 2639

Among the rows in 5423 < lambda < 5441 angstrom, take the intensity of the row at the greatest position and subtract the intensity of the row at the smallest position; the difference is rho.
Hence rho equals 24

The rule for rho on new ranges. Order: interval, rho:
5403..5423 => 8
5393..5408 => 6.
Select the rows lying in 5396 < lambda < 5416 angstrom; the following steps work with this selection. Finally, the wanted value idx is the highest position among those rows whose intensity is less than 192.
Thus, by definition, 5414.5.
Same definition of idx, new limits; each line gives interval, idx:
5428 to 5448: 5447.0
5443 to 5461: 5459.5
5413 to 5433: 5414.5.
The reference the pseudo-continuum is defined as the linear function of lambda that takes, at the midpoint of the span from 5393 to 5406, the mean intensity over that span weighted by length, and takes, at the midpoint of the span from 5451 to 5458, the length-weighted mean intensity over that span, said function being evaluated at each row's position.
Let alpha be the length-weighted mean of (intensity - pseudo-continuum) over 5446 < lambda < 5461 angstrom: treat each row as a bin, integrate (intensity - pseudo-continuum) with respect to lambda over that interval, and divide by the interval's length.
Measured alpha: 3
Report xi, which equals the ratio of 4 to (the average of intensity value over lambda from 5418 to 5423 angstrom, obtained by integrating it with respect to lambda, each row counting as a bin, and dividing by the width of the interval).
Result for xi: 0.0180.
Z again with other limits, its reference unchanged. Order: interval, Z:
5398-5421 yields 5419.5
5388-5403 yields 5392.0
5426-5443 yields 5439.5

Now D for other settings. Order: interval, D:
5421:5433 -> 0.417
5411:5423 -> 0.416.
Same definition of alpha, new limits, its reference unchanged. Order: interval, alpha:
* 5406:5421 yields 10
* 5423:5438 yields 14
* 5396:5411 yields 0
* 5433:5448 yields 18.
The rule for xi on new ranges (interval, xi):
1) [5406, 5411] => 0.0218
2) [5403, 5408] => 0.0207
